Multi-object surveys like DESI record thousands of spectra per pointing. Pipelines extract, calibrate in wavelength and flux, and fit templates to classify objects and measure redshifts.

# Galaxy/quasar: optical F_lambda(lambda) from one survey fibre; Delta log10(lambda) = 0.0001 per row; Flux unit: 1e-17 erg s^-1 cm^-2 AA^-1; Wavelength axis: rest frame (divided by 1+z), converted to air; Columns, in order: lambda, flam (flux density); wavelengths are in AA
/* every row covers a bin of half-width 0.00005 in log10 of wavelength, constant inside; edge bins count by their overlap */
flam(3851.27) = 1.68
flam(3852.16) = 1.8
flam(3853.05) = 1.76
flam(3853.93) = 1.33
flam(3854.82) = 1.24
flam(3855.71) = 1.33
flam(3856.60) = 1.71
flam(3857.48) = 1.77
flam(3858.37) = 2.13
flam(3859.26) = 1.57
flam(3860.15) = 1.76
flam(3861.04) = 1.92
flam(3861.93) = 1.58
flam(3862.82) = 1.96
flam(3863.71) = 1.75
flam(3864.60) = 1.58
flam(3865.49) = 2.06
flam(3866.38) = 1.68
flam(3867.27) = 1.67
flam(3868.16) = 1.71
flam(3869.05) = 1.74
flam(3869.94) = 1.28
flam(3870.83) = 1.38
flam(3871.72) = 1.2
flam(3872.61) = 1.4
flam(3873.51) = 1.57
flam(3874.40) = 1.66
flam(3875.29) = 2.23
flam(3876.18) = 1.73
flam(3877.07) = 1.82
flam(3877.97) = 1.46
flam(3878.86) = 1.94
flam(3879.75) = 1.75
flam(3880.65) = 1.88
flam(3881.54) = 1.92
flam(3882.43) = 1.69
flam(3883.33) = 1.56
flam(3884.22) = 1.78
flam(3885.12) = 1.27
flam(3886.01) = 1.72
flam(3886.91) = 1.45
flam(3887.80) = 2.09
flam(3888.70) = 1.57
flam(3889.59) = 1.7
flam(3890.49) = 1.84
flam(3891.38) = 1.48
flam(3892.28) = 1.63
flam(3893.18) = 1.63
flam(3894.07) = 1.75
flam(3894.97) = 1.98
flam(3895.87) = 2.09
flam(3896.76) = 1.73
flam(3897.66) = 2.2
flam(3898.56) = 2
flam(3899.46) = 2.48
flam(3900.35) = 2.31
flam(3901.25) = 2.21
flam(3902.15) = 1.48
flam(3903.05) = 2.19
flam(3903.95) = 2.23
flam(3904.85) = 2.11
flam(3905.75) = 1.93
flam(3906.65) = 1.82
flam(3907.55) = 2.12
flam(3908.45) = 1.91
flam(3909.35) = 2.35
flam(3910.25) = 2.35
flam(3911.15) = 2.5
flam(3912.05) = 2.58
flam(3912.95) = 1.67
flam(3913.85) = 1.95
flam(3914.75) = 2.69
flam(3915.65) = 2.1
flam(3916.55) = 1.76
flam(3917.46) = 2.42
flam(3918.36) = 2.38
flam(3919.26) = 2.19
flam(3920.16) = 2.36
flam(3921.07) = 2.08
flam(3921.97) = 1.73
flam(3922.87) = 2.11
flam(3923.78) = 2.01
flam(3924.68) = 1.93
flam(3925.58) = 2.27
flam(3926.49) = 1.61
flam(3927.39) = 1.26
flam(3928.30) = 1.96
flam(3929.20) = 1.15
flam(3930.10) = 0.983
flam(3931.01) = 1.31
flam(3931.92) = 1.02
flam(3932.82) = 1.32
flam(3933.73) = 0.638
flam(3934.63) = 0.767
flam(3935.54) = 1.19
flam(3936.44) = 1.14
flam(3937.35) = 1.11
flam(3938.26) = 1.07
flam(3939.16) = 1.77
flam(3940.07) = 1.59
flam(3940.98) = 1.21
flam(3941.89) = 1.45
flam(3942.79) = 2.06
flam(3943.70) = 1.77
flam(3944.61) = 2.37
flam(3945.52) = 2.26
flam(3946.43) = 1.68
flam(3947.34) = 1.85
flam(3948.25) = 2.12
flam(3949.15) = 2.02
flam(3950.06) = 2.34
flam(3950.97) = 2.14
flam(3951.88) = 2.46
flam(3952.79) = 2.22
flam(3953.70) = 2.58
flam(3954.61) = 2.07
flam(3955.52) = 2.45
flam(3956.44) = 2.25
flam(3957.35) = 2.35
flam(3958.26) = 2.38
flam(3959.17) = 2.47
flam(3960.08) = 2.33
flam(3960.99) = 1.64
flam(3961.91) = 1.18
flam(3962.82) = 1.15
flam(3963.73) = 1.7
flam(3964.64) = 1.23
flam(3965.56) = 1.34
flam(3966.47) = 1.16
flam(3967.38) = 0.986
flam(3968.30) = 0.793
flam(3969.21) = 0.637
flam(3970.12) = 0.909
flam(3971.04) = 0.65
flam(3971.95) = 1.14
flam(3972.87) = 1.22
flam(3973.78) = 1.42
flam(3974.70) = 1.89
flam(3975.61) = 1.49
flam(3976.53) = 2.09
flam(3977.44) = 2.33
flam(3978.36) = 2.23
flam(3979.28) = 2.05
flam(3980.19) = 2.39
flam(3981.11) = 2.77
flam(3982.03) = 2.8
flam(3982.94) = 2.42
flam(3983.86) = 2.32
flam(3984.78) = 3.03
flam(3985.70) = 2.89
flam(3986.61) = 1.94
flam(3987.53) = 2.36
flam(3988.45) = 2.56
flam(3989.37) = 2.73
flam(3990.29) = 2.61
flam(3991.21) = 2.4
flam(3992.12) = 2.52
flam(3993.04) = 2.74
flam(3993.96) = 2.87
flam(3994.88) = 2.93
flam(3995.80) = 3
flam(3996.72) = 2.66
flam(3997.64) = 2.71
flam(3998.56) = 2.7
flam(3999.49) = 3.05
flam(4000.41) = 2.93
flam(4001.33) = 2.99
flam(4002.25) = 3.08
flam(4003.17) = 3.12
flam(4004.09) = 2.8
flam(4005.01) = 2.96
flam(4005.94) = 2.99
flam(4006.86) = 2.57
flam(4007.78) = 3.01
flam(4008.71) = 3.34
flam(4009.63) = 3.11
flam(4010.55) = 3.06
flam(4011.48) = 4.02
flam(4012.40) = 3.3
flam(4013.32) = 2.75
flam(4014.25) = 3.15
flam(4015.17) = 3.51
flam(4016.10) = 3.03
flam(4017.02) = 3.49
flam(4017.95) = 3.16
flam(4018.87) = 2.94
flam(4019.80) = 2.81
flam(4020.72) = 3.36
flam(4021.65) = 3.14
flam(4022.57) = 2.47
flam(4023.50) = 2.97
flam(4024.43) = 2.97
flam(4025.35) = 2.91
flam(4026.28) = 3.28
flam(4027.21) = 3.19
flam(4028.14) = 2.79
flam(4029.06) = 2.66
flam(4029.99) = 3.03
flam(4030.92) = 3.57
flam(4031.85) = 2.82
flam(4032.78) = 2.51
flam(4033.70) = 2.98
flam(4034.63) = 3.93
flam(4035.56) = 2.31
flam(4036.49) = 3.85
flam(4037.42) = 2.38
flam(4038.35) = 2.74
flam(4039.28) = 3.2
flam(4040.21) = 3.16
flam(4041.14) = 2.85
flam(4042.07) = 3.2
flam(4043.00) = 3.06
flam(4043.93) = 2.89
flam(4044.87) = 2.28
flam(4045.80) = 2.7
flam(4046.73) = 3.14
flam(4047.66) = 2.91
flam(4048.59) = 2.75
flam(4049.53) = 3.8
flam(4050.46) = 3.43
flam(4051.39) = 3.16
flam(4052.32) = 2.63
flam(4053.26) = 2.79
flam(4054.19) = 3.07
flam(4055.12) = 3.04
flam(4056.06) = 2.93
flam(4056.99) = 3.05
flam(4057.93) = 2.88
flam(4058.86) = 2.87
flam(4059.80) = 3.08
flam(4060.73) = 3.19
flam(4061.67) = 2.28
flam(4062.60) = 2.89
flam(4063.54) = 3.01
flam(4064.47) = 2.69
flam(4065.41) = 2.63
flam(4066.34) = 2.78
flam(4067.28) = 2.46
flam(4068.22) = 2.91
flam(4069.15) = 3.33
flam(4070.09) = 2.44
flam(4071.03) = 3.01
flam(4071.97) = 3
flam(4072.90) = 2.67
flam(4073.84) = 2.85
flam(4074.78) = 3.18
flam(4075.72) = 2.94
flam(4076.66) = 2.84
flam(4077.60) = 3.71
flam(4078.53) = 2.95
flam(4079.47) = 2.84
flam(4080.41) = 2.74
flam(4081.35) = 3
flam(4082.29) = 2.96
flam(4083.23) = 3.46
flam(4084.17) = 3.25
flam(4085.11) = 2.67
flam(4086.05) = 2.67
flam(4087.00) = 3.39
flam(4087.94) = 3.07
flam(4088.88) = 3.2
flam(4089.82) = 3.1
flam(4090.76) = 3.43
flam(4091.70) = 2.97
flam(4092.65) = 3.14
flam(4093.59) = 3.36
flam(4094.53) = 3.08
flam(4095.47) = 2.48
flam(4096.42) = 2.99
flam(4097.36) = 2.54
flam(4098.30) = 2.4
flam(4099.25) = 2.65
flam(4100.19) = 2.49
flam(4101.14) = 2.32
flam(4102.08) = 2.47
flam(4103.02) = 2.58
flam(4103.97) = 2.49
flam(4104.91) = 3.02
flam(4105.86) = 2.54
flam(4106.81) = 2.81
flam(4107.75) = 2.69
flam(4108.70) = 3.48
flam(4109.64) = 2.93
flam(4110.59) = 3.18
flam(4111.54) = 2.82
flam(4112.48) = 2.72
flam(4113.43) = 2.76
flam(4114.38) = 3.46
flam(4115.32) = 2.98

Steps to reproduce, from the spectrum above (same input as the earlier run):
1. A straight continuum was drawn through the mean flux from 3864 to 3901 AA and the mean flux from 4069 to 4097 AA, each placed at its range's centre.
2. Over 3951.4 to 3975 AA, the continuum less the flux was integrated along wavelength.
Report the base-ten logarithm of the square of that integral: 2.3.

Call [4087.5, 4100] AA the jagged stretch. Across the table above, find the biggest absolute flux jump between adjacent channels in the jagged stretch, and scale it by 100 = 60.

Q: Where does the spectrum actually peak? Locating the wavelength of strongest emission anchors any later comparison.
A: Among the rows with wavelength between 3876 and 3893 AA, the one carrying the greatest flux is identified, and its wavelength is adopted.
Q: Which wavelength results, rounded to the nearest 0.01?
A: 3887.80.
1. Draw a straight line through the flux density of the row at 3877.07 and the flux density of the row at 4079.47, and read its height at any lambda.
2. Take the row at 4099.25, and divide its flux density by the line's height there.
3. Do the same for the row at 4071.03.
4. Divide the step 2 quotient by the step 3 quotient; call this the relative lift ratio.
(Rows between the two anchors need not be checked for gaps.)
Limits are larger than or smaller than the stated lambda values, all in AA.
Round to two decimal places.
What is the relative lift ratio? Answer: 0.84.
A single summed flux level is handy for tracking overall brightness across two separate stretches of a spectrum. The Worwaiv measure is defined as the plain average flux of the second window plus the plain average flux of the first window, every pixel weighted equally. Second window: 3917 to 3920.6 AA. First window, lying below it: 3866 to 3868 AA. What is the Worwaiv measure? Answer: 4.0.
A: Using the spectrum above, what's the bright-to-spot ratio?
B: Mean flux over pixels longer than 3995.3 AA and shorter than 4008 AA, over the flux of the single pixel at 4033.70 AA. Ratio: 0.97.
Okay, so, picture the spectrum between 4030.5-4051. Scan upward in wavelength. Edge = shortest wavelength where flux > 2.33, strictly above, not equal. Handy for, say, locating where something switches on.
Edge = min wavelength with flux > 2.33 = 4030.92 AA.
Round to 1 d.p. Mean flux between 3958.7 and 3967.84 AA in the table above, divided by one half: 3.0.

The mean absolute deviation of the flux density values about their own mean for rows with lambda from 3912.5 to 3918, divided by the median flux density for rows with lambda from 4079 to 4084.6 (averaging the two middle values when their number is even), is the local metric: 0.10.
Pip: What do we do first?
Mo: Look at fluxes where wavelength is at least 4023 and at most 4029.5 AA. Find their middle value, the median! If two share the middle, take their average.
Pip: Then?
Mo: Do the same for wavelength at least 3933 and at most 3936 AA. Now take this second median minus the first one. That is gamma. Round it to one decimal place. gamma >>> -2.2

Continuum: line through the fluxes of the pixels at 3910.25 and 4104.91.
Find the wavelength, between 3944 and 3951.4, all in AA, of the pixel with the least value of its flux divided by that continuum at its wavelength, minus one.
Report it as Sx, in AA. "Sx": 3946.43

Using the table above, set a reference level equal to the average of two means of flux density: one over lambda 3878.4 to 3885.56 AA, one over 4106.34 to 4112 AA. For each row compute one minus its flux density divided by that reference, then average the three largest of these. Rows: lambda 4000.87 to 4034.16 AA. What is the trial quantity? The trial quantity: -0.07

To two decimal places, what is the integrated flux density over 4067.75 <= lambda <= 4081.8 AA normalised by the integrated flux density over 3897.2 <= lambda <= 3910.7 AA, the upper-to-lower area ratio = 1.46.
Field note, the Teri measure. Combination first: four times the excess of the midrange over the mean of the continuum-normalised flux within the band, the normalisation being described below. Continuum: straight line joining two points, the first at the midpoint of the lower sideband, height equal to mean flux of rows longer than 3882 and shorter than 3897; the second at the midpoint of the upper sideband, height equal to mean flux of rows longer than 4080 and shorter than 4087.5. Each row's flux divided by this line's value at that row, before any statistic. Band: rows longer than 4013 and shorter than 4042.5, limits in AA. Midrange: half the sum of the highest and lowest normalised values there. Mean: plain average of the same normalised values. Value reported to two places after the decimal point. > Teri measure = 0.04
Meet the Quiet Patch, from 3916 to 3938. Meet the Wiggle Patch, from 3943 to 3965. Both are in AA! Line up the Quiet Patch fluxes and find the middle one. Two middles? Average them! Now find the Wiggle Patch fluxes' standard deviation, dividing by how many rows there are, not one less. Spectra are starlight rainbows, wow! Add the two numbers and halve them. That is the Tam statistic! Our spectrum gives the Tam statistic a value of 1.04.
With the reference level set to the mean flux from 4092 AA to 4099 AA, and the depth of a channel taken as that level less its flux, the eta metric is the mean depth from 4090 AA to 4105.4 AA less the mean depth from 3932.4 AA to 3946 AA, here -1.3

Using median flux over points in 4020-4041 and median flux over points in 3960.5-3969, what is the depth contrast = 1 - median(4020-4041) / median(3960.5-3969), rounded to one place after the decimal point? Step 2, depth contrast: -1.5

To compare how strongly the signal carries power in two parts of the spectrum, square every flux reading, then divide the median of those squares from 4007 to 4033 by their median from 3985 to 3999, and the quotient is 1.3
